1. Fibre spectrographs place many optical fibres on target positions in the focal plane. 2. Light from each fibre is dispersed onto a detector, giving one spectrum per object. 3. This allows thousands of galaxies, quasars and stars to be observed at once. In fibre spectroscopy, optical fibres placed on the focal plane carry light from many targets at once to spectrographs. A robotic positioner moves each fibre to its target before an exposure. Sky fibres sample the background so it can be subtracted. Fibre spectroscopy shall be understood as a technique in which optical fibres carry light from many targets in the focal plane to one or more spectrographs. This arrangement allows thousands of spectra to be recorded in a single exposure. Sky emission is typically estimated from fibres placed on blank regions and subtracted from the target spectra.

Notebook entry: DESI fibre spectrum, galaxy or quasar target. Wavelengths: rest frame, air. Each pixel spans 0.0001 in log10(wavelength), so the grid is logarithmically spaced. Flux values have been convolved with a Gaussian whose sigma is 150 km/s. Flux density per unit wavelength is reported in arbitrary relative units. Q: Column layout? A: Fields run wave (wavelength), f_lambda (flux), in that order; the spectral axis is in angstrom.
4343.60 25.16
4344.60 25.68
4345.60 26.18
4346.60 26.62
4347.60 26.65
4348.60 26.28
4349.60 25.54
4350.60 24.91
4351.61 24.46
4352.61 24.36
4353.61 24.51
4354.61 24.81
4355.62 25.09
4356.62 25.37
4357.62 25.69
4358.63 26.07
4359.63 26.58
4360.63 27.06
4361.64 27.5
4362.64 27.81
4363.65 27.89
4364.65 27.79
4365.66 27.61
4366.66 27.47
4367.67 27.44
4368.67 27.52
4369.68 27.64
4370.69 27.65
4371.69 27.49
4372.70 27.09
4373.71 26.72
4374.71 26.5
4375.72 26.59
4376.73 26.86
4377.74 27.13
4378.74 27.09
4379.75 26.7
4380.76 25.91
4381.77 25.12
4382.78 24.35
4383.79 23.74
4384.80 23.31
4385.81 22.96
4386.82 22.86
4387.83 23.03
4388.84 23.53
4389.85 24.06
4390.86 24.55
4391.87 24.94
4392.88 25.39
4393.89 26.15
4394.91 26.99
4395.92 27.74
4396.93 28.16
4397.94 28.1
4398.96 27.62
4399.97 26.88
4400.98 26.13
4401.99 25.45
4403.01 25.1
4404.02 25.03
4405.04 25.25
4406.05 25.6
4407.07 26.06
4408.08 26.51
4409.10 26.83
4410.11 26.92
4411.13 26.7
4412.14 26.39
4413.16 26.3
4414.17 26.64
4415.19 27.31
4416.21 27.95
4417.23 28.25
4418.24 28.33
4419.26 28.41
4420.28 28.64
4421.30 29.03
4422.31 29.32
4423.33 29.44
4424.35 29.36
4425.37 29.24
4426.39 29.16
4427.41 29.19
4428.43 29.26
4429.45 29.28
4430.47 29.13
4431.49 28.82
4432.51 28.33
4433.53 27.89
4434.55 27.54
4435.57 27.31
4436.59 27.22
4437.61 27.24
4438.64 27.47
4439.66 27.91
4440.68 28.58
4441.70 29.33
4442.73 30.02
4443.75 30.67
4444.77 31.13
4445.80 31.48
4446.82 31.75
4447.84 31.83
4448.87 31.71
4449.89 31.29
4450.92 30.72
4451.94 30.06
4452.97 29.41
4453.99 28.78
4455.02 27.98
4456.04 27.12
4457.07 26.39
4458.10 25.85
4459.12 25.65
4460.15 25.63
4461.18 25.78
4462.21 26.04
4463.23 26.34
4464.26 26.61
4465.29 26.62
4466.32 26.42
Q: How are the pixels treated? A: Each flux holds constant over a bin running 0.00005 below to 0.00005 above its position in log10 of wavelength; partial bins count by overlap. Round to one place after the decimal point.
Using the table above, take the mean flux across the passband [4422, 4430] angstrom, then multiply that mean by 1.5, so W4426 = 43.9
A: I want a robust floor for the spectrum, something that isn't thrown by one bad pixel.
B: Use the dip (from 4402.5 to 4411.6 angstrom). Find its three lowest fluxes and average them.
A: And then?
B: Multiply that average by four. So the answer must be 101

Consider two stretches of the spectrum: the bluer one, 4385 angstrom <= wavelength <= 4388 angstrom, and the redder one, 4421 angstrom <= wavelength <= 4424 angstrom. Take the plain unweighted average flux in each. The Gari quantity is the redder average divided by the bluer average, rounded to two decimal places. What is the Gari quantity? 1.28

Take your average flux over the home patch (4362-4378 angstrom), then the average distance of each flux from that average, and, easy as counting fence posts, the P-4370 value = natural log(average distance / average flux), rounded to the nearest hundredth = -4.27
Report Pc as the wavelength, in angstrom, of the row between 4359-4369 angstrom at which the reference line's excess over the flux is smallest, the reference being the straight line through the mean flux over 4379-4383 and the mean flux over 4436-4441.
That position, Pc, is 4363.65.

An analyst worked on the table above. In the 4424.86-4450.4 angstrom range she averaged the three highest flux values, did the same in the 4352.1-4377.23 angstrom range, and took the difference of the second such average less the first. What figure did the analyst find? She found -3.9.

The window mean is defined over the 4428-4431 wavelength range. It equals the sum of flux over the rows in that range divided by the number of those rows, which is 29.2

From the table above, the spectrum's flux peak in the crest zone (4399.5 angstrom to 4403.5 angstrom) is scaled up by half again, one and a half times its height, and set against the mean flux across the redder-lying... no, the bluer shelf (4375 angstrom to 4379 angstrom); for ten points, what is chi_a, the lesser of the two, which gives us 26.9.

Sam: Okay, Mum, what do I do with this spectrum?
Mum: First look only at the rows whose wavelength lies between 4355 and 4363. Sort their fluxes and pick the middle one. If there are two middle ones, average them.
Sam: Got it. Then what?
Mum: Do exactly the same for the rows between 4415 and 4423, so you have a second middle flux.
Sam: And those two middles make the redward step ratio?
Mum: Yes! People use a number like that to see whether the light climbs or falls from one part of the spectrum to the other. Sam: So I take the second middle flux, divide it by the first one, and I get 1.08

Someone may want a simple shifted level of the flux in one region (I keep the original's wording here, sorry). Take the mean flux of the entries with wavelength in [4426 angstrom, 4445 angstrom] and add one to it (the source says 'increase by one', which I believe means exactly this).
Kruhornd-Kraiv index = 29.7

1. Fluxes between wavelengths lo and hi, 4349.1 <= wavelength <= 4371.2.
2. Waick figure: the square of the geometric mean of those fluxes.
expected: 695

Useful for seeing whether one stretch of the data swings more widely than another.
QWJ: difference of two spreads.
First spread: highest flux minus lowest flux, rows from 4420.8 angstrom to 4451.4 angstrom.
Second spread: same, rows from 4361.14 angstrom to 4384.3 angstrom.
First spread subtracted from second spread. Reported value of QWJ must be 0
